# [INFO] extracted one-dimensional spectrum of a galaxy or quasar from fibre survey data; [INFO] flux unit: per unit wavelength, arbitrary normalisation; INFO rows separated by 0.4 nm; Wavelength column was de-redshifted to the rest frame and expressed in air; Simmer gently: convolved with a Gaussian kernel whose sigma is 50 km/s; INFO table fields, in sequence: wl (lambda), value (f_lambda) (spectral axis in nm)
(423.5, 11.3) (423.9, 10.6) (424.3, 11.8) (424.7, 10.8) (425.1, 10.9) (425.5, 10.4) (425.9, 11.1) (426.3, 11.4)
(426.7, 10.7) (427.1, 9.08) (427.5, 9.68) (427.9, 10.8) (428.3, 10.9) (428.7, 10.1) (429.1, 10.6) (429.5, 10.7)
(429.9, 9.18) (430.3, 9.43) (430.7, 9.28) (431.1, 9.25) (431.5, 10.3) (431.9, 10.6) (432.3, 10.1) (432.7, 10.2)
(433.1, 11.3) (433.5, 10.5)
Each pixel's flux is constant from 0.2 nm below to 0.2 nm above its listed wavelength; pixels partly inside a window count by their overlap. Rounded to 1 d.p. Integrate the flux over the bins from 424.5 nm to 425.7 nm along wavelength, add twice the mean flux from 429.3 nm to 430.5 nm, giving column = 32.4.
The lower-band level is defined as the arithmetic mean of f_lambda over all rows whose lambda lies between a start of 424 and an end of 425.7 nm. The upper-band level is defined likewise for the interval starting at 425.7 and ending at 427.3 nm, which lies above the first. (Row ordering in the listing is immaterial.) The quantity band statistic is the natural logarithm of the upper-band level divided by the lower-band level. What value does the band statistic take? -0.04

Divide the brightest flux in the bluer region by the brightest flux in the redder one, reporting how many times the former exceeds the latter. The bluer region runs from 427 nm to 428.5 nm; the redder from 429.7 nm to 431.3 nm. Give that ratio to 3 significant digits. 1.16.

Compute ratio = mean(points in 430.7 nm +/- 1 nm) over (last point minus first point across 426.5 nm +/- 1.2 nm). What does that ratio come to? -13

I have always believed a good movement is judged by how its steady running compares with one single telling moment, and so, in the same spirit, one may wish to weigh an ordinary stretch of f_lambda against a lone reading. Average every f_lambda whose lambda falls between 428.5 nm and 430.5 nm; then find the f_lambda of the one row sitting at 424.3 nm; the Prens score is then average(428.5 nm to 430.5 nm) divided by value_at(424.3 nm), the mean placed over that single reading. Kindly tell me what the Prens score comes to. 0.85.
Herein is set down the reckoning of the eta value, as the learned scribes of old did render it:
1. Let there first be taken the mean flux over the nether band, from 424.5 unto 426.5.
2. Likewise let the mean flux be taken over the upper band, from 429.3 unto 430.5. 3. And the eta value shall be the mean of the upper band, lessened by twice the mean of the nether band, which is -12.07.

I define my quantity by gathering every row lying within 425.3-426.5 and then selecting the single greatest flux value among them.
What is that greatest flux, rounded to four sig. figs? 11.40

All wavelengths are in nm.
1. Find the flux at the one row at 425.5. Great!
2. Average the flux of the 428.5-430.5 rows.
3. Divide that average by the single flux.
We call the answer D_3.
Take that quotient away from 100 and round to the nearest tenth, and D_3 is 99.0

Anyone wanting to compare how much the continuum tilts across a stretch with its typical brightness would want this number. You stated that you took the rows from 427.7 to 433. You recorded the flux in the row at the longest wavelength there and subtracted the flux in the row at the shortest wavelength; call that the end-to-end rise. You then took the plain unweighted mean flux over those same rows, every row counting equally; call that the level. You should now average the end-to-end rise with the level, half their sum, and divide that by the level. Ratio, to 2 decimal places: 0.47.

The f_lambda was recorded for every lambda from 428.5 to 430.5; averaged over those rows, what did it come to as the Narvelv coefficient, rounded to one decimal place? 10.0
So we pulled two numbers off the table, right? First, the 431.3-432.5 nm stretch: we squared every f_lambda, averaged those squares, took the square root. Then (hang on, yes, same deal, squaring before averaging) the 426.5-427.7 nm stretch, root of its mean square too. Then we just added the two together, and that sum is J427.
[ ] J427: 20.2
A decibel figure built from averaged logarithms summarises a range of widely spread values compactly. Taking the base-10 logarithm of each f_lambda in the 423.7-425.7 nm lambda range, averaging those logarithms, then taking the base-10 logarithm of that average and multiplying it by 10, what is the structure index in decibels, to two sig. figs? 0.16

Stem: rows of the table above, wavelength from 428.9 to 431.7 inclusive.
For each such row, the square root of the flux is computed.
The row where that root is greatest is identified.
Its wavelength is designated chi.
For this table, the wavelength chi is 429.5 nm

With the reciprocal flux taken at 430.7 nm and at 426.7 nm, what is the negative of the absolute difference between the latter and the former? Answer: -0.014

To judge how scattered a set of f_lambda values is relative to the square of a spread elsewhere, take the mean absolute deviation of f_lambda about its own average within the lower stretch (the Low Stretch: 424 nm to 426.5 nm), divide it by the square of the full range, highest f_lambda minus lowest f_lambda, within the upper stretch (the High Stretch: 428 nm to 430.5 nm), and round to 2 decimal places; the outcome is 0.12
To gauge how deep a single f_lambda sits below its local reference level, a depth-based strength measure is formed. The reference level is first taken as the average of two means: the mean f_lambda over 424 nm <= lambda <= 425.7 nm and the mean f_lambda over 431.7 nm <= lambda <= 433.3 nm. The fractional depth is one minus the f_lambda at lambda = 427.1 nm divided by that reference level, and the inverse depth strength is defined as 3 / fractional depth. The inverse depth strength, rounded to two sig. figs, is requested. 19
